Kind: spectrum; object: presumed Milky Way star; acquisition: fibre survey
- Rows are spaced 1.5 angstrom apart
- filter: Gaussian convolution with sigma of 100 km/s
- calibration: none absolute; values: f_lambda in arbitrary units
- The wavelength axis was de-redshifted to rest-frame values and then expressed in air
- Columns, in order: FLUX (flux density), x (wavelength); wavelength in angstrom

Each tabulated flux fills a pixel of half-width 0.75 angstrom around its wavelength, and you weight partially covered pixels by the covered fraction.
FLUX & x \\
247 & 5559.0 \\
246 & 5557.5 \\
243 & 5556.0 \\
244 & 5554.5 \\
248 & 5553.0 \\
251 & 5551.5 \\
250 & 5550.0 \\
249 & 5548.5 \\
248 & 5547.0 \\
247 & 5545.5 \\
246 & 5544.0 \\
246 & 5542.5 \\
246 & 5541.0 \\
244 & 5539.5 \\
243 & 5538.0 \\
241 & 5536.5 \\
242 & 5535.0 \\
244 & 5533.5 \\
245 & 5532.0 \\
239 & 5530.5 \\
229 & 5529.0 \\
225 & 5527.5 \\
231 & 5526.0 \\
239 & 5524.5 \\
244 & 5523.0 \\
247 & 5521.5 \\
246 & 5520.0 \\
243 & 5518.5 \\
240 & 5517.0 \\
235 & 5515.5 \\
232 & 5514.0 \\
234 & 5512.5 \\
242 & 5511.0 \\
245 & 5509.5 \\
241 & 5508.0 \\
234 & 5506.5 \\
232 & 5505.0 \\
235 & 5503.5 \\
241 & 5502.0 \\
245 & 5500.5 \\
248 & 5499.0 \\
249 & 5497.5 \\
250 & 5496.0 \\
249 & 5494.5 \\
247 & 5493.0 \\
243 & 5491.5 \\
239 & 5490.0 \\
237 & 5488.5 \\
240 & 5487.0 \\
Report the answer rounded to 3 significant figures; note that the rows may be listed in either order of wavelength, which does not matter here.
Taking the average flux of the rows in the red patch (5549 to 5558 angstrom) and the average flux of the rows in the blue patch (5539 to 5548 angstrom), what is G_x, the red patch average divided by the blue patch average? 1.00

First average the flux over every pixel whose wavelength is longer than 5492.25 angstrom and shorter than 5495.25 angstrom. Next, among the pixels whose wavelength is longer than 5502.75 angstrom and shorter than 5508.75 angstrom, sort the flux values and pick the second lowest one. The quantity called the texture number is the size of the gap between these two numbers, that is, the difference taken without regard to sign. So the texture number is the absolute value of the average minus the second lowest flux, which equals 14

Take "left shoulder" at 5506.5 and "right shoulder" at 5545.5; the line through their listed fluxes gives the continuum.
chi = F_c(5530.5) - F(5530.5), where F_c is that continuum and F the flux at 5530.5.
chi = 3.0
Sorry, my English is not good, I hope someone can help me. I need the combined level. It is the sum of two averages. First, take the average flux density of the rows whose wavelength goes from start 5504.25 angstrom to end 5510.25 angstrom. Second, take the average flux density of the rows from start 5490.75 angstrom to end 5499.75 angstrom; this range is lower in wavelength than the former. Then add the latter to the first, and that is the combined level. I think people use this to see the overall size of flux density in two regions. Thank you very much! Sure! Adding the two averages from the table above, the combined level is 486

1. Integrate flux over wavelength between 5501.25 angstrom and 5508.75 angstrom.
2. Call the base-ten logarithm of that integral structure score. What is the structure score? 3.25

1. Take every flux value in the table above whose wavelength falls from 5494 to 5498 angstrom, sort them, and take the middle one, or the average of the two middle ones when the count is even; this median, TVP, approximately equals 249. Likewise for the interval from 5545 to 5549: 248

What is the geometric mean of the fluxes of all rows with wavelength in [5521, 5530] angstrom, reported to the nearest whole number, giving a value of 236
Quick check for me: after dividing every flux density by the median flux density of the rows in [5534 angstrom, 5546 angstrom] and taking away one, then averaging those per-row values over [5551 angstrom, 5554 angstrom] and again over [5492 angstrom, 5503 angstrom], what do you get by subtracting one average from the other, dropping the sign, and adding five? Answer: 5.01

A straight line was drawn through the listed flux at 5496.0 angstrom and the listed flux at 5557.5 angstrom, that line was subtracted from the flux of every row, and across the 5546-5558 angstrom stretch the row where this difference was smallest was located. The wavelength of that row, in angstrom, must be 5556.0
